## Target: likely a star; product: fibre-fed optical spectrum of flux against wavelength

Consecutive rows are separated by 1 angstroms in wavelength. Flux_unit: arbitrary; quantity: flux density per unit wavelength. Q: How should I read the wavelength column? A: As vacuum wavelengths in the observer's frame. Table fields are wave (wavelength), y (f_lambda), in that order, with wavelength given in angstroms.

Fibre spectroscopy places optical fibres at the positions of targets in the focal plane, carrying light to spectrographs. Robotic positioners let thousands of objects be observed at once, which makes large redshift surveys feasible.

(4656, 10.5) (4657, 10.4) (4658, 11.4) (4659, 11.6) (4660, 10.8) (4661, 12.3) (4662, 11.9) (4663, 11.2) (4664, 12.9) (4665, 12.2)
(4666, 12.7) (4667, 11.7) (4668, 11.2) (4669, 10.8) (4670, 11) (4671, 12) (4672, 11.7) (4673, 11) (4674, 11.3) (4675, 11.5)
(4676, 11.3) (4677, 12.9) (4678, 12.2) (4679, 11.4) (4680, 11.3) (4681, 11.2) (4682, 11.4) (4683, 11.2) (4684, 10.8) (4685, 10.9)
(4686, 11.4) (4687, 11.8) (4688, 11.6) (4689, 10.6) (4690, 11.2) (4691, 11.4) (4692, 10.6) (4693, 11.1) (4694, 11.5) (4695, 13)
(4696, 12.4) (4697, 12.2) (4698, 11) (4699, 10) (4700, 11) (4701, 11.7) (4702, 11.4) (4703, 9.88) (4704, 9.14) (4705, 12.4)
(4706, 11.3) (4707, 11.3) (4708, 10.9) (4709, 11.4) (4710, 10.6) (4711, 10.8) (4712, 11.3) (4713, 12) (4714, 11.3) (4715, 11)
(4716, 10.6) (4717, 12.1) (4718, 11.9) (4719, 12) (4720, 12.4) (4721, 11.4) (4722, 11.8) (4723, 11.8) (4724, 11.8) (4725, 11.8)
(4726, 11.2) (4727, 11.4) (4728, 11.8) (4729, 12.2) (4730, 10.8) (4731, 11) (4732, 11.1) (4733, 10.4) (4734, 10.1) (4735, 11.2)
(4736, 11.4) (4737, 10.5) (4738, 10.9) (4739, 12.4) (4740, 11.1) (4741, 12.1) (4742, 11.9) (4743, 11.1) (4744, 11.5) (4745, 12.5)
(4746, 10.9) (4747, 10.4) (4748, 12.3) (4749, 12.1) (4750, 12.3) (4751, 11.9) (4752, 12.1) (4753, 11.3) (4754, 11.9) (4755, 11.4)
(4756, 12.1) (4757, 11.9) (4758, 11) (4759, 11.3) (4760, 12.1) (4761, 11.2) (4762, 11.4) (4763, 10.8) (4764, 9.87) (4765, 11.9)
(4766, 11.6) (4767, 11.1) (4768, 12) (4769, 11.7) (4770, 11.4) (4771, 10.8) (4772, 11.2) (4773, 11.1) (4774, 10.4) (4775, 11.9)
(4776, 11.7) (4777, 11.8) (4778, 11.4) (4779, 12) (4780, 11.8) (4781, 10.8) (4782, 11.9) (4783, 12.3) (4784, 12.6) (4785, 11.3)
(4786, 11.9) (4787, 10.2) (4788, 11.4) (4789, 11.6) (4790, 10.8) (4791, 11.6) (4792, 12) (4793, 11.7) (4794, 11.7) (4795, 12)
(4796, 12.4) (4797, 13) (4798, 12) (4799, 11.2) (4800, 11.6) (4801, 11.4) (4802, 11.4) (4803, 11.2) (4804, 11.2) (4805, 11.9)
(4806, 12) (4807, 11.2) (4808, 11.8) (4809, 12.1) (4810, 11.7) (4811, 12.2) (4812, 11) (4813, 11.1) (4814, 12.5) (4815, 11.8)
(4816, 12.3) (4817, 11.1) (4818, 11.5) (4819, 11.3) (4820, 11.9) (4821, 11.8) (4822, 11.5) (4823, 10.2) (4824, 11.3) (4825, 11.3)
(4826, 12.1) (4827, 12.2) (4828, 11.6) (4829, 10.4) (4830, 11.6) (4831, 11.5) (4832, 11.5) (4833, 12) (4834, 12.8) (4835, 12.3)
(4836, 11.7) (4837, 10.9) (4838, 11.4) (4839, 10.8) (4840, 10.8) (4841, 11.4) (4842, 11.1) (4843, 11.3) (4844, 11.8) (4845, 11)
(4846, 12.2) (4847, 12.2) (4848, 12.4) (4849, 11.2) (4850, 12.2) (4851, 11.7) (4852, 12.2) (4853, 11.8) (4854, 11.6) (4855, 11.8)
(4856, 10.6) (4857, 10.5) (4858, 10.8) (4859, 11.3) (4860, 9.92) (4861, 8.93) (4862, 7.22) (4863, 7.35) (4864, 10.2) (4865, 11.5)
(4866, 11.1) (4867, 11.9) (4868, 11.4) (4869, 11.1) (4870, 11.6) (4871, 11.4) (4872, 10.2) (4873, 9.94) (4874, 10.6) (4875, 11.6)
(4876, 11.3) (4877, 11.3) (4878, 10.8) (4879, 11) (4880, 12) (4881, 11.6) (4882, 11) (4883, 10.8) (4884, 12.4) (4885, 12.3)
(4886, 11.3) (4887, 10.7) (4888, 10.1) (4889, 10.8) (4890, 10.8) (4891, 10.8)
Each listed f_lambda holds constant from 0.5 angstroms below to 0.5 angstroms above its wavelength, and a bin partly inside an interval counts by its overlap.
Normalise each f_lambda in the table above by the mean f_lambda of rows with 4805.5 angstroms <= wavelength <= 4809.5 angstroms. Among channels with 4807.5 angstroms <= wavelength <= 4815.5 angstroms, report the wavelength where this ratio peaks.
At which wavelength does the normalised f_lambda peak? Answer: 4814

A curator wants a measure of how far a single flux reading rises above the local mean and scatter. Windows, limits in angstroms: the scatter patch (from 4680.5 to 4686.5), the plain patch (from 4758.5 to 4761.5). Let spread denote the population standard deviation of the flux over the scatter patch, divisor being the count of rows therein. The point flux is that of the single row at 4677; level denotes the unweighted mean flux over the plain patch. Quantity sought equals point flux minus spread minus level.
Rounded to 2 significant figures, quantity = 1.1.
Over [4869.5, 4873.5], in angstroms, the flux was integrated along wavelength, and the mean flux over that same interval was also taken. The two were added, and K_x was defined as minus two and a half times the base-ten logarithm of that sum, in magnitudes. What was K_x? -4.33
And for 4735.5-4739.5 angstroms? -4.38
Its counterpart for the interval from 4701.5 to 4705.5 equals -4.32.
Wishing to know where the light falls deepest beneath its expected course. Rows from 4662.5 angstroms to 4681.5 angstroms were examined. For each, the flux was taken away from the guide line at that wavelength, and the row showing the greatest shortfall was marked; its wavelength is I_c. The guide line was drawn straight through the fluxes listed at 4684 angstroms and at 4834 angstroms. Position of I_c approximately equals 4669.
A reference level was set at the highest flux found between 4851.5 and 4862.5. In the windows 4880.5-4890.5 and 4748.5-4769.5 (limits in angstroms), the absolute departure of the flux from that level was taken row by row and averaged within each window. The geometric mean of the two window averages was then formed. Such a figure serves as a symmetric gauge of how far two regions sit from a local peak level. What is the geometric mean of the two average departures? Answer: 0.83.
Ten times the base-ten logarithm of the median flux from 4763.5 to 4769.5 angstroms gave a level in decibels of 10.7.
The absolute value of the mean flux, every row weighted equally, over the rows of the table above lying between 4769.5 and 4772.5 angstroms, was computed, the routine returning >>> 11.13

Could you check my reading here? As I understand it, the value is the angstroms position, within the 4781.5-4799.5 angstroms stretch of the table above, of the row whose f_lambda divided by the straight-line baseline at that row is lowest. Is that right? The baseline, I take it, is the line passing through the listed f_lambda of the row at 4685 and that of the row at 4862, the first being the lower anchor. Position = 4787 angstroms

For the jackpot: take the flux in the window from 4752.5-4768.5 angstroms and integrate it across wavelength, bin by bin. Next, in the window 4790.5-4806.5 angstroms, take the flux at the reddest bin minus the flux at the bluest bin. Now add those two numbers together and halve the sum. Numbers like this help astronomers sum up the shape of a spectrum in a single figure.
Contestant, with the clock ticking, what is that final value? 91.6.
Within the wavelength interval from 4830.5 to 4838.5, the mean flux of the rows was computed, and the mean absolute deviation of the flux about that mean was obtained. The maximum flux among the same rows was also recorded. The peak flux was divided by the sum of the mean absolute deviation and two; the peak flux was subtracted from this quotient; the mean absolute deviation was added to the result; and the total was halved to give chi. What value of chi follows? -3.56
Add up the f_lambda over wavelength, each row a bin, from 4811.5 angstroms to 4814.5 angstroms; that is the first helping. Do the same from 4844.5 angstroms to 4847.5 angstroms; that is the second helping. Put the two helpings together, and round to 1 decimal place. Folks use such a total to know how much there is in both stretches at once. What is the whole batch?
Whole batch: 70.0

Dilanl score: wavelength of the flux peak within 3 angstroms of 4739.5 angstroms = 4739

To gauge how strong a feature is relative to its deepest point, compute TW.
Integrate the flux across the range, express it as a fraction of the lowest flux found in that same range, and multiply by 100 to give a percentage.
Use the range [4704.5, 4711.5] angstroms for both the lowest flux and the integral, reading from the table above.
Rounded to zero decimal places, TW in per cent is 742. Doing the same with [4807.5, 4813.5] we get 635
